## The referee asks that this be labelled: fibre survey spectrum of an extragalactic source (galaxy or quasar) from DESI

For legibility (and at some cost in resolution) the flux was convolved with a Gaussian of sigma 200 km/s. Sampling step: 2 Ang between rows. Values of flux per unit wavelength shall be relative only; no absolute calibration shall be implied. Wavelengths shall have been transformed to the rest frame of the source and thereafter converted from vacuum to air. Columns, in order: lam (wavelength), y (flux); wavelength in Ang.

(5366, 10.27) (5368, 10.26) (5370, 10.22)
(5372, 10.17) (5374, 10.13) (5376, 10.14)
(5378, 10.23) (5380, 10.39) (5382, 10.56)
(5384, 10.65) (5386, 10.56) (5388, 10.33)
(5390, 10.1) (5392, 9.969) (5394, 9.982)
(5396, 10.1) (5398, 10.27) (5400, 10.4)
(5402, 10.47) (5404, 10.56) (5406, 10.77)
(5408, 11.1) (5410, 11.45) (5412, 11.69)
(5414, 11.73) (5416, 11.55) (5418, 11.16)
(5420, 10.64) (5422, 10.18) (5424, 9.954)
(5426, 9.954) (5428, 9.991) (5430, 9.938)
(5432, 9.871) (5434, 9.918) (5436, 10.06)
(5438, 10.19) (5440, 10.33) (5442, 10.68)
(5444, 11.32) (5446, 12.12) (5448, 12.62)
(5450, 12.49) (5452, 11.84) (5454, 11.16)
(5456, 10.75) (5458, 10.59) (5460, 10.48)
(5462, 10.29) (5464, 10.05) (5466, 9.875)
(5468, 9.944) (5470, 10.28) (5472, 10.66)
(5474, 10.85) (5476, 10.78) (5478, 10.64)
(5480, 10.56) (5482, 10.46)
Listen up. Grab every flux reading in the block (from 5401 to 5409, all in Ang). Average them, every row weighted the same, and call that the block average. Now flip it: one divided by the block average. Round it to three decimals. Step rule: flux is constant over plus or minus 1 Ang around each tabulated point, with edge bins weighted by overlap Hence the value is 0.093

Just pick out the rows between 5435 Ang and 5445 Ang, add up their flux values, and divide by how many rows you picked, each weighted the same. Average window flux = 10.5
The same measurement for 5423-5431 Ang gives 10.0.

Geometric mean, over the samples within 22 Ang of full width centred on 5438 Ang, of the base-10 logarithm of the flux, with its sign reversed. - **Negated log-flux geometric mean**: -1.02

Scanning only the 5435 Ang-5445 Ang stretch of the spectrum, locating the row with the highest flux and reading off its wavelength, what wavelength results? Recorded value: 5444 Ang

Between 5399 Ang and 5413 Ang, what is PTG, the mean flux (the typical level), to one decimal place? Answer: 10.9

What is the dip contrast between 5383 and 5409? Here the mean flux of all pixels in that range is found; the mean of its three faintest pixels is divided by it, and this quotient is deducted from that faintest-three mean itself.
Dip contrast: 9.05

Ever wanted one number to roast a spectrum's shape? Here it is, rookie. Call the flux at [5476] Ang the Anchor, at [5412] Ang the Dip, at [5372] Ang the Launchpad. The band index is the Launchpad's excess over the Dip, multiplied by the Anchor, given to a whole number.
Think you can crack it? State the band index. -16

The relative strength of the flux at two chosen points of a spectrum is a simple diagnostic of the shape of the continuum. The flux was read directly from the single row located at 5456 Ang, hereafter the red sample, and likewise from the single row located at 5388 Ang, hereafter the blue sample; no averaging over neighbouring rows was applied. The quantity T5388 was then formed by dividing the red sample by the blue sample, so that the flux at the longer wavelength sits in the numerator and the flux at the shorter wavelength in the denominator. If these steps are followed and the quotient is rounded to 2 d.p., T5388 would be 1.04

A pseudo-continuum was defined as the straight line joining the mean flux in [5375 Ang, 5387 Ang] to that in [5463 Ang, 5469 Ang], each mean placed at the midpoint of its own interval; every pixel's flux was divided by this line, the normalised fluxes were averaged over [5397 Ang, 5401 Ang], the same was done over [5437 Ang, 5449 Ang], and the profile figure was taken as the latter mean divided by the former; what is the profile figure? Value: 1.11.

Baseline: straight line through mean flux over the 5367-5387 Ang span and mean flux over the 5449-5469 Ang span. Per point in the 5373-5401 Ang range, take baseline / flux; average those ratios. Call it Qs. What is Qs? 1.01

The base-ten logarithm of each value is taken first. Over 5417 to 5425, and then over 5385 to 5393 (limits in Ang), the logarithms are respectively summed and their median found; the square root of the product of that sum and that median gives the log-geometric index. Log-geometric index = 2.03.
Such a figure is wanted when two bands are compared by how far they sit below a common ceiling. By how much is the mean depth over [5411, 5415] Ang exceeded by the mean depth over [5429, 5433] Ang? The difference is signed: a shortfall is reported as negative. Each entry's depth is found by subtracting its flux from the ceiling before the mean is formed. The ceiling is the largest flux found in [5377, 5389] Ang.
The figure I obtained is 1.8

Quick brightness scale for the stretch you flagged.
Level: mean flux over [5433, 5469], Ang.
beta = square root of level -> 3.29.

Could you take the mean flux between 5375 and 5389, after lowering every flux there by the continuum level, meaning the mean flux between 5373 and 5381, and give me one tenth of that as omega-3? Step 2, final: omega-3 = 0.02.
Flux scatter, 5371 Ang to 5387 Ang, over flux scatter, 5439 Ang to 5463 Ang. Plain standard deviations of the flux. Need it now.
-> 0.25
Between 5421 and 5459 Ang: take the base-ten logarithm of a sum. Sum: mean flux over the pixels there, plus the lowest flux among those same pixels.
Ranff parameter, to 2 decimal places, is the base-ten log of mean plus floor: 1.31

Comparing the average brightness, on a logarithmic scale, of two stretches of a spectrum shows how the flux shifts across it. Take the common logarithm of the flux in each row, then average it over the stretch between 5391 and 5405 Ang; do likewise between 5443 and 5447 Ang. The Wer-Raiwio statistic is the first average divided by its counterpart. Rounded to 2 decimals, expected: 0.95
